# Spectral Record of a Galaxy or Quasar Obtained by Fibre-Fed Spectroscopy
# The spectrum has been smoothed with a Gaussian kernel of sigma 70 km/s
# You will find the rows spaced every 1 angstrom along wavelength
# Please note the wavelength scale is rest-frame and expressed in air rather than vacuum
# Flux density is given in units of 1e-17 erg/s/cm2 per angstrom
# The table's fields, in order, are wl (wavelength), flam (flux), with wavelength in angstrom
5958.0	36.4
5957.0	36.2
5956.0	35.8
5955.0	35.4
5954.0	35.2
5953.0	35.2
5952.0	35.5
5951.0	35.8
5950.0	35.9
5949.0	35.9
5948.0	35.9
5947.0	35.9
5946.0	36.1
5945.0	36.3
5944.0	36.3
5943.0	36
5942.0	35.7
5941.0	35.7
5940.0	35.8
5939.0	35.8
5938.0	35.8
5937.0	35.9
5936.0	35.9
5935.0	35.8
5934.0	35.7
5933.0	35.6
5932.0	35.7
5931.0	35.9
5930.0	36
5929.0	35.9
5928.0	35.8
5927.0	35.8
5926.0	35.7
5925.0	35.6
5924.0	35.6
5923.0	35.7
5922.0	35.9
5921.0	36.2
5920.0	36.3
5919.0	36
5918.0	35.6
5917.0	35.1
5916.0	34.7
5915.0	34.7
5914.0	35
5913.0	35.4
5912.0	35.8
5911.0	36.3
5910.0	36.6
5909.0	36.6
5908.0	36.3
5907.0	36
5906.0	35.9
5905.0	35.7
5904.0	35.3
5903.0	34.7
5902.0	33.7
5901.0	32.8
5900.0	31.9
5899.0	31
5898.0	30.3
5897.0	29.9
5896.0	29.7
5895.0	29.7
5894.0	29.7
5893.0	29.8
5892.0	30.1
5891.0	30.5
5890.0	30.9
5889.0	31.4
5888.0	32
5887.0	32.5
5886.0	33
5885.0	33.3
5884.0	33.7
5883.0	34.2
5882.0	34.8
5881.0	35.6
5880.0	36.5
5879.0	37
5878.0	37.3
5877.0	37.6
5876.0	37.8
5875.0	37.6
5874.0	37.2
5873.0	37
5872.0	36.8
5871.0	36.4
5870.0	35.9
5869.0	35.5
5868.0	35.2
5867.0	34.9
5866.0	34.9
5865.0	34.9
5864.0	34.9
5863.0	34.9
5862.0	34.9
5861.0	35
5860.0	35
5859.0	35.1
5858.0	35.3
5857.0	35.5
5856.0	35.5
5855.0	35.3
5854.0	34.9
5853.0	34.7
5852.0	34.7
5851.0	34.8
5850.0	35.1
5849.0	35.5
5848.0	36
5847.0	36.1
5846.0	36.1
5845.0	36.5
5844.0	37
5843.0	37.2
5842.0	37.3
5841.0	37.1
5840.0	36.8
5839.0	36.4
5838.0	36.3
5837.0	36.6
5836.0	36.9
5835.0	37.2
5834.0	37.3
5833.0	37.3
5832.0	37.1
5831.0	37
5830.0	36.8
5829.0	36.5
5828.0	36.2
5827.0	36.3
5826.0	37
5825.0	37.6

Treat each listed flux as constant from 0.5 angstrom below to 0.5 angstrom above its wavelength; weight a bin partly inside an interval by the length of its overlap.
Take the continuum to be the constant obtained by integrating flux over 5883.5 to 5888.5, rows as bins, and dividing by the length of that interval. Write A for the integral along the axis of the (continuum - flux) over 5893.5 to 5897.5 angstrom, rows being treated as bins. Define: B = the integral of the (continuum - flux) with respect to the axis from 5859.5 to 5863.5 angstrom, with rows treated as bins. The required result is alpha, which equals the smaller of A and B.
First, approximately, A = 13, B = -8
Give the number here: -8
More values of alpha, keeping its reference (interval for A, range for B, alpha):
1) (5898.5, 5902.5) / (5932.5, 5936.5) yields -11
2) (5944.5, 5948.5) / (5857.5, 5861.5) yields -13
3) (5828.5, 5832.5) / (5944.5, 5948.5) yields -16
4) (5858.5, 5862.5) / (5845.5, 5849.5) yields -12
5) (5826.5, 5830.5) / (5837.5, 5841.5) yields -15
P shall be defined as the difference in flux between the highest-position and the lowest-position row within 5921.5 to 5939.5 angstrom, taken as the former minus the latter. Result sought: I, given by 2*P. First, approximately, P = -0.10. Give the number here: -0.2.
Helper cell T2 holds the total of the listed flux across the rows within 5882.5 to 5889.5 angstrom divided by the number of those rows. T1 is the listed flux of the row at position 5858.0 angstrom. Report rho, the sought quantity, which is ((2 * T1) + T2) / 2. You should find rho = 51.7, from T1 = 35.3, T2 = 32.9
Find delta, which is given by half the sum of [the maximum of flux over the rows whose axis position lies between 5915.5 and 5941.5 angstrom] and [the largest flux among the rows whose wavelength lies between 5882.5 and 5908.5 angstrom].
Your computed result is 36.3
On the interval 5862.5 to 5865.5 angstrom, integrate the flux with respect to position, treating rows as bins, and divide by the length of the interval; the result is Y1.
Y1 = 34.9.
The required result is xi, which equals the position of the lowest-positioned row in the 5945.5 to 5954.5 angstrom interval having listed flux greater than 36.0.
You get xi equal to 5946.0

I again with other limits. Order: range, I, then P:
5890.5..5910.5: 12.2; 6.10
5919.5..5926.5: -1.2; -0.60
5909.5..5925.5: -2.0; -1.00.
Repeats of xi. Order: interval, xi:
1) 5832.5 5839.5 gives 5833.0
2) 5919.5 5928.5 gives 5920.0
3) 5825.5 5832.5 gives 5826.0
